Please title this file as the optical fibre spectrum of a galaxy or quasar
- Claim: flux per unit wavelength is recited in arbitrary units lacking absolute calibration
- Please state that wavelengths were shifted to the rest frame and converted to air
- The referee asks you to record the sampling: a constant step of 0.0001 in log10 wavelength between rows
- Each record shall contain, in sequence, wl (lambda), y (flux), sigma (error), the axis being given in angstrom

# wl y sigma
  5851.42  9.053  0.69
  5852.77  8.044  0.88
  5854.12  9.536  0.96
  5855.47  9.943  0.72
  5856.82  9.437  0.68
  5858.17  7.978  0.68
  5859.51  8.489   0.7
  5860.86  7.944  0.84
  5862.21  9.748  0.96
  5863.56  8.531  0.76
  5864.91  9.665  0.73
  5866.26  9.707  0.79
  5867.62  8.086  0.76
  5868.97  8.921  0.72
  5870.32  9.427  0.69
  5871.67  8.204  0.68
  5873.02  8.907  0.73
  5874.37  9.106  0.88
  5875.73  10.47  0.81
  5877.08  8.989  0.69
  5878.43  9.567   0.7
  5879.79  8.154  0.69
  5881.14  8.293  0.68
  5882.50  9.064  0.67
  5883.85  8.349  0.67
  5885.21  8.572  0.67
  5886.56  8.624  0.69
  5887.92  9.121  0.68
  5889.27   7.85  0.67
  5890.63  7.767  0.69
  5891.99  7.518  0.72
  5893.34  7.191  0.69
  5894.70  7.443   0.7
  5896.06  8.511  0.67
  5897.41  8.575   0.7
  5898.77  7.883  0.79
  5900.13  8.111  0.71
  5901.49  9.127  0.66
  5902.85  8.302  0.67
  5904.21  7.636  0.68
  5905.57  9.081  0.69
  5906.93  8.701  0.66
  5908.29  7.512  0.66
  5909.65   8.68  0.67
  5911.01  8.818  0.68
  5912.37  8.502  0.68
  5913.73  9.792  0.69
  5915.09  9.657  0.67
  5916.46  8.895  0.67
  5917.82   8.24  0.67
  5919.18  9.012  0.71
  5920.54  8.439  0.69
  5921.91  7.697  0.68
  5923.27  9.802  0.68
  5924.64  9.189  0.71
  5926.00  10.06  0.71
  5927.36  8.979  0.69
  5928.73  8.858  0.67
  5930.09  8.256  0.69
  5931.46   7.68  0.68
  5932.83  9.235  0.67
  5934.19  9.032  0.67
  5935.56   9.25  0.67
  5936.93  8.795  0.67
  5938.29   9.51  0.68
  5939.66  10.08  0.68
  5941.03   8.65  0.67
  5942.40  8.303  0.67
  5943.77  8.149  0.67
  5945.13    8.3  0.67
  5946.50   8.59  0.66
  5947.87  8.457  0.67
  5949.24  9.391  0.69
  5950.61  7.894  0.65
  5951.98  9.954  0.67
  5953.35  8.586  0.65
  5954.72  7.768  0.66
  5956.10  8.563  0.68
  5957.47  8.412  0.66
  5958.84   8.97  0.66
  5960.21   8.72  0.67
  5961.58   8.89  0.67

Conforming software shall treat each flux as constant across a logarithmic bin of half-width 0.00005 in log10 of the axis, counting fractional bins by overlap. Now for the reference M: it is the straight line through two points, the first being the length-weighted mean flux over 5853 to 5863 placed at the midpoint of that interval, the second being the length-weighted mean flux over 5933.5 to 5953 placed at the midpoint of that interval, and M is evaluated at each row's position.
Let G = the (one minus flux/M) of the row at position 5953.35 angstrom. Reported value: 0.032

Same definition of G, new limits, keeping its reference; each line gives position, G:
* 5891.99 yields 0.158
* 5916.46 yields 0.001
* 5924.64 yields -0.033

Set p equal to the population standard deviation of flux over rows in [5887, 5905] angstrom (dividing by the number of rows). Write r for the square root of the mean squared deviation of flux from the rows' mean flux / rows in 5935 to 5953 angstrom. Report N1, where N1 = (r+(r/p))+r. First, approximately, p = 0.59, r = 0.67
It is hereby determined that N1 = 2.48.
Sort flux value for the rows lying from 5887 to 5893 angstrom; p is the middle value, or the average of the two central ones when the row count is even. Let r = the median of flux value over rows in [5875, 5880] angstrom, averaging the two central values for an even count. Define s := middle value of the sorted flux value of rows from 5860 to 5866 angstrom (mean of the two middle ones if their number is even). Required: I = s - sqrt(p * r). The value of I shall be 0.59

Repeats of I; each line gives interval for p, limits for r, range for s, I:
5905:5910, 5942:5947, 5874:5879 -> 0.84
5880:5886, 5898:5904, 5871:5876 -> 0.67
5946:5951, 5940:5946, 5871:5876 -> 0.59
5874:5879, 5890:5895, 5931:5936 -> 0.78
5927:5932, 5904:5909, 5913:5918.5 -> 0.92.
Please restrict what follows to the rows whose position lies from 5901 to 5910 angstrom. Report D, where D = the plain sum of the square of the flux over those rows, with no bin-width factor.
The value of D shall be 500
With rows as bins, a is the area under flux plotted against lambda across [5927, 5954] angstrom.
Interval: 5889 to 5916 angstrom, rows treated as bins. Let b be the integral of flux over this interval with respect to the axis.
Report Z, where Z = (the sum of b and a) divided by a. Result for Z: 1.95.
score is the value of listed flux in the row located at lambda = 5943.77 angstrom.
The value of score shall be 8.149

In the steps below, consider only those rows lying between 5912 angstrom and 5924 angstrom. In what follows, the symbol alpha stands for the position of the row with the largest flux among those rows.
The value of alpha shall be 5923.27 angstrom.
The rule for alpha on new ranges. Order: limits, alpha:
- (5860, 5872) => 5862.21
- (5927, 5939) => 5938.29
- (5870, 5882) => 5875.73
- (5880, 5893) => 5887.92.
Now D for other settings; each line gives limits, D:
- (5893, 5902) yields 464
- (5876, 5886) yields 533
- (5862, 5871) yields 589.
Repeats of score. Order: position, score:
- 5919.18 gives 9.012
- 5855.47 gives 9.943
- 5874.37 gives 9.106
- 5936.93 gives 8.795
